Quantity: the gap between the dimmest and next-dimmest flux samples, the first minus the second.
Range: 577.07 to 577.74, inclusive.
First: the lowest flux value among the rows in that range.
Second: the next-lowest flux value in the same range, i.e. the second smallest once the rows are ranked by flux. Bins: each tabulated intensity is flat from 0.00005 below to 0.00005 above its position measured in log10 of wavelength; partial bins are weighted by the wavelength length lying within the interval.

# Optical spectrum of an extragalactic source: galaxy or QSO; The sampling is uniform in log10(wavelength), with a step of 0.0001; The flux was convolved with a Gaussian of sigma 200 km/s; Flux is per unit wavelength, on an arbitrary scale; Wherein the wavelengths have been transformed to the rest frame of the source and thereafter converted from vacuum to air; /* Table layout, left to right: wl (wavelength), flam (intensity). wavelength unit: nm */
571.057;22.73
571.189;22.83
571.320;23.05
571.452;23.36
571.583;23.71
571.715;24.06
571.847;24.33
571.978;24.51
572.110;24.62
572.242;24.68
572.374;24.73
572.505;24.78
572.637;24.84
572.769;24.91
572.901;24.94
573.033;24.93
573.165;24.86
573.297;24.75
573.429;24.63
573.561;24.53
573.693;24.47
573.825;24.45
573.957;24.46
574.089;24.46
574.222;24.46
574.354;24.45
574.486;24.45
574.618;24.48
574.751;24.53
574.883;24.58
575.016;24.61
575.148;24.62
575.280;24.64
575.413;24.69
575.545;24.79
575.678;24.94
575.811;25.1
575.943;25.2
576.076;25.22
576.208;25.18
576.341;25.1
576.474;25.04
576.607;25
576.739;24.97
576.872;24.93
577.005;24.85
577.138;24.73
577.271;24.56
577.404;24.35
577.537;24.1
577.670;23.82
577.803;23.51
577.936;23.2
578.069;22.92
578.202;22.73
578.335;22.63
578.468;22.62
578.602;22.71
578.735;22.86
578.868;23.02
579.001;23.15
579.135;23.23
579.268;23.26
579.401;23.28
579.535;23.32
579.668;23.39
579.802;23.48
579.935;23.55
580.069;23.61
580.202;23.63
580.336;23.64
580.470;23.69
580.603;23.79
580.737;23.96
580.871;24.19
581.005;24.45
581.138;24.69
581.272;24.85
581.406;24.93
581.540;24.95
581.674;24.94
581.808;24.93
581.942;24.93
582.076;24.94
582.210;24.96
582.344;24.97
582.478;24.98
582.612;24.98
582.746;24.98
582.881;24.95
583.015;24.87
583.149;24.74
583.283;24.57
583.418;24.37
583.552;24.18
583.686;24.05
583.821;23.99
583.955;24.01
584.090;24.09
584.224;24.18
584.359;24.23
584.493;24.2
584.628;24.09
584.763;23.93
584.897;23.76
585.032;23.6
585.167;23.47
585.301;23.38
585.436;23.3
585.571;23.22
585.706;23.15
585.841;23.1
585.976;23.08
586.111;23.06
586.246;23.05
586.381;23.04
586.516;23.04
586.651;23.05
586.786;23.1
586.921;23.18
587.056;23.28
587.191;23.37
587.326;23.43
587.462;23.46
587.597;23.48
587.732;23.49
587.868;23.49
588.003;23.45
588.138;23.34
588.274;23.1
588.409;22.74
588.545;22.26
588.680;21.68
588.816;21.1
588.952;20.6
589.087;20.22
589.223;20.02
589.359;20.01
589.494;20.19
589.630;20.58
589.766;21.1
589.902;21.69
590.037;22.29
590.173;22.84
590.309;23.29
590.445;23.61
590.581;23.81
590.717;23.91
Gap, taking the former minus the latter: -0.28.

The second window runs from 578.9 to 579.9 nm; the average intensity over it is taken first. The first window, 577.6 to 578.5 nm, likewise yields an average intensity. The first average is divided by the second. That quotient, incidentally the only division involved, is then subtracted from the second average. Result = 22.3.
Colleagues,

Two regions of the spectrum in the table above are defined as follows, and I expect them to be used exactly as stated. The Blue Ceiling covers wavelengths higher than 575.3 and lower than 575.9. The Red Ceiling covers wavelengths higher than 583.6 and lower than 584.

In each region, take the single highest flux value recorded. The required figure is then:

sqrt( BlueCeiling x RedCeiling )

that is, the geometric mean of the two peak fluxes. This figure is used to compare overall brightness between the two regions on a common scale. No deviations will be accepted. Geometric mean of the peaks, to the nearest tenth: 24.6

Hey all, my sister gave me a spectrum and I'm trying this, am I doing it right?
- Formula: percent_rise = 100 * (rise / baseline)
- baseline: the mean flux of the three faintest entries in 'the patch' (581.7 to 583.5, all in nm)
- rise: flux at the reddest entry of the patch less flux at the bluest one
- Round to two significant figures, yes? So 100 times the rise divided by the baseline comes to -2.3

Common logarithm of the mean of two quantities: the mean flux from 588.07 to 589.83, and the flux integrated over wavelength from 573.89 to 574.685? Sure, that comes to 1.31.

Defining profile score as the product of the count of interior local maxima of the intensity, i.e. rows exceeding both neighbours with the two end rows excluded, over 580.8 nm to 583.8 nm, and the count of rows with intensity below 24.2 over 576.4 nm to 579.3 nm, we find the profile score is 14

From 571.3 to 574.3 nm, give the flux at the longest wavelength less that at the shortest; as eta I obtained 1.4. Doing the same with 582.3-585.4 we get -1.6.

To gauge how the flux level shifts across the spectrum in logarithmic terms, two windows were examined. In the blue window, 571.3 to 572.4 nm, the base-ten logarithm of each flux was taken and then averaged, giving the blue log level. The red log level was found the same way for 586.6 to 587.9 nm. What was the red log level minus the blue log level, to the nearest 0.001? -0.014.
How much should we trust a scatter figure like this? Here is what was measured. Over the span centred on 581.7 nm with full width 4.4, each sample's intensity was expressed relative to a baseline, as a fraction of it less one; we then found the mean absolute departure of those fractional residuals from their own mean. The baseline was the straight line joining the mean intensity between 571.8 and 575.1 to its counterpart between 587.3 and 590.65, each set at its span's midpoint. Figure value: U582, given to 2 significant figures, 0.027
